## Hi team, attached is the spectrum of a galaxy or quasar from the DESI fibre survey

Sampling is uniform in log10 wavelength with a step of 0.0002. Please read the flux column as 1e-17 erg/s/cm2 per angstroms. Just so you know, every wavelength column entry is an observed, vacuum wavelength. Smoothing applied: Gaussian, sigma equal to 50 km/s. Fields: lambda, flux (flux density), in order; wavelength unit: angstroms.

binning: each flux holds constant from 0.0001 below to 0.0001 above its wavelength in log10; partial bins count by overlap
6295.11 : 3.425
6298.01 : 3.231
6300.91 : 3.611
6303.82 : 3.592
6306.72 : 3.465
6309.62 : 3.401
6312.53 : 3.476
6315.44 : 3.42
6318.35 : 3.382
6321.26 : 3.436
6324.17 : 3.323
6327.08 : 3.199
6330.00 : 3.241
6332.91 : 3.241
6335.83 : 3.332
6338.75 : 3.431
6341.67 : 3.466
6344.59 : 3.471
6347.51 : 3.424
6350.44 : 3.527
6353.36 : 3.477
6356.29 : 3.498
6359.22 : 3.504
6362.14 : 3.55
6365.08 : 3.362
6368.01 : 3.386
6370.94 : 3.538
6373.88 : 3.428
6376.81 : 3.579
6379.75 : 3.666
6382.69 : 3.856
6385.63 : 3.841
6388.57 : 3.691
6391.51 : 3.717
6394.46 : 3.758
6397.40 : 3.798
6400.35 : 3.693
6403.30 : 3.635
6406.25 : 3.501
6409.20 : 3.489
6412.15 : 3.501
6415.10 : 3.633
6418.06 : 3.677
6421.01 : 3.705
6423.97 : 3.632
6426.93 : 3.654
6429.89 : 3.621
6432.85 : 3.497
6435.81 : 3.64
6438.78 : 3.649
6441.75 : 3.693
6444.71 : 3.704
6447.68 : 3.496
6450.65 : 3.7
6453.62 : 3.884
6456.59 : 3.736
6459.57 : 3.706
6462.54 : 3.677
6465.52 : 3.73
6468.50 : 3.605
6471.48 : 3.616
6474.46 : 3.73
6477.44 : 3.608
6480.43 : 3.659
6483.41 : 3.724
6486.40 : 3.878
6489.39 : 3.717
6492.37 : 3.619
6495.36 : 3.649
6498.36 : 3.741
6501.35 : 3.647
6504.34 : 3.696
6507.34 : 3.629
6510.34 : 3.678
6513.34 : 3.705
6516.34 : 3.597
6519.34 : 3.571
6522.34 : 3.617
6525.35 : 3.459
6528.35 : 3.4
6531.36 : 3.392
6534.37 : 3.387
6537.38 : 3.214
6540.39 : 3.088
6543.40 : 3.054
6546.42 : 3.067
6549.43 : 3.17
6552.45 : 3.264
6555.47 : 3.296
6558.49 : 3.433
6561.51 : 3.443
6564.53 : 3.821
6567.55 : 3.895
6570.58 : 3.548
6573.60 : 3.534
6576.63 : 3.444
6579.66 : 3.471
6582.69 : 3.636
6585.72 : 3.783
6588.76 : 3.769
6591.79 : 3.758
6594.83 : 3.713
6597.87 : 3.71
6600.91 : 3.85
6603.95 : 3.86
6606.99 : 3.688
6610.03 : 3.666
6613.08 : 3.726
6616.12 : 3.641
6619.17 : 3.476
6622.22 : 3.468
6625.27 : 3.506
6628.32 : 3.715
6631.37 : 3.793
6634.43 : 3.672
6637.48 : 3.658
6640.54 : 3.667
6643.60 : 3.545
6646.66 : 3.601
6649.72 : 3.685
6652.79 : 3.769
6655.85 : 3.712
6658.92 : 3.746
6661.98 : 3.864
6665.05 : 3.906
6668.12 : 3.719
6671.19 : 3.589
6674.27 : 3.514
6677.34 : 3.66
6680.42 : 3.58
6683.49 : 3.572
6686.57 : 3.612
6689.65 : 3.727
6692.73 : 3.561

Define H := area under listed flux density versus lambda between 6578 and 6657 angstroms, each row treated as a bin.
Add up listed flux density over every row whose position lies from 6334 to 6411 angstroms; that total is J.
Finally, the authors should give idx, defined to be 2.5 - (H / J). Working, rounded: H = 290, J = 92.6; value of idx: -0.6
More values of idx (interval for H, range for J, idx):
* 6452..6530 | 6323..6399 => -0.6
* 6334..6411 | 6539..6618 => -0.5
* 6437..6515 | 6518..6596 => -0.7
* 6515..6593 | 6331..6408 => -0.4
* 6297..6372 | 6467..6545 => -0.3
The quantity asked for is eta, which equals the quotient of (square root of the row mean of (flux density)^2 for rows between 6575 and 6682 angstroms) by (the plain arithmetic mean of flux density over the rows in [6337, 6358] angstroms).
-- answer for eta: 1.06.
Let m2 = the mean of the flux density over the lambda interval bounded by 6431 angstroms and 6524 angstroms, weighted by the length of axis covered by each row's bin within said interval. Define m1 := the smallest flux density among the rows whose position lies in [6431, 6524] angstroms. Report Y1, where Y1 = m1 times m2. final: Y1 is 12.8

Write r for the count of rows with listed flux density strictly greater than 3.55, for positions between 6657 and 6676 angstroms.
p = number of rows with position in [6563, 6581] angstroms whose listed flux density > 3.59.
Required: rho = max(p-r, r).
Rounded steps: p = 2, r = 5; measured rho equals 5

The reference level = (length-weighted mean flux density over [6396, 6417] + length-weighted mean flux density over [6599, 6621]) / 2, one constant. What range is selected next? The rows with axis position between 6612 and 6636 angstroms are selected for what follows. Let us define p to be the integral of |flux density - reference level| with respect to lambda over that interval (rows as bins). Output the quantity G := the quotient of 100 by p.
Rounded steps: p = 2.45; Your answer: 41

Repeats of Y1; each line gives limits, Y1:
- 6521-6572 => 10.3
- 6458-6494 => 13.3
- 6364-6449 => 12.2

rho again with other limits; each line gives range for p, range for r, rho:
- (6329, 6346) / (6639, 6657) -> 5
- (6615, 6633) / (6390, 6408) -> 5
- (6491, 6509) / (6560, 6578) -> 4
